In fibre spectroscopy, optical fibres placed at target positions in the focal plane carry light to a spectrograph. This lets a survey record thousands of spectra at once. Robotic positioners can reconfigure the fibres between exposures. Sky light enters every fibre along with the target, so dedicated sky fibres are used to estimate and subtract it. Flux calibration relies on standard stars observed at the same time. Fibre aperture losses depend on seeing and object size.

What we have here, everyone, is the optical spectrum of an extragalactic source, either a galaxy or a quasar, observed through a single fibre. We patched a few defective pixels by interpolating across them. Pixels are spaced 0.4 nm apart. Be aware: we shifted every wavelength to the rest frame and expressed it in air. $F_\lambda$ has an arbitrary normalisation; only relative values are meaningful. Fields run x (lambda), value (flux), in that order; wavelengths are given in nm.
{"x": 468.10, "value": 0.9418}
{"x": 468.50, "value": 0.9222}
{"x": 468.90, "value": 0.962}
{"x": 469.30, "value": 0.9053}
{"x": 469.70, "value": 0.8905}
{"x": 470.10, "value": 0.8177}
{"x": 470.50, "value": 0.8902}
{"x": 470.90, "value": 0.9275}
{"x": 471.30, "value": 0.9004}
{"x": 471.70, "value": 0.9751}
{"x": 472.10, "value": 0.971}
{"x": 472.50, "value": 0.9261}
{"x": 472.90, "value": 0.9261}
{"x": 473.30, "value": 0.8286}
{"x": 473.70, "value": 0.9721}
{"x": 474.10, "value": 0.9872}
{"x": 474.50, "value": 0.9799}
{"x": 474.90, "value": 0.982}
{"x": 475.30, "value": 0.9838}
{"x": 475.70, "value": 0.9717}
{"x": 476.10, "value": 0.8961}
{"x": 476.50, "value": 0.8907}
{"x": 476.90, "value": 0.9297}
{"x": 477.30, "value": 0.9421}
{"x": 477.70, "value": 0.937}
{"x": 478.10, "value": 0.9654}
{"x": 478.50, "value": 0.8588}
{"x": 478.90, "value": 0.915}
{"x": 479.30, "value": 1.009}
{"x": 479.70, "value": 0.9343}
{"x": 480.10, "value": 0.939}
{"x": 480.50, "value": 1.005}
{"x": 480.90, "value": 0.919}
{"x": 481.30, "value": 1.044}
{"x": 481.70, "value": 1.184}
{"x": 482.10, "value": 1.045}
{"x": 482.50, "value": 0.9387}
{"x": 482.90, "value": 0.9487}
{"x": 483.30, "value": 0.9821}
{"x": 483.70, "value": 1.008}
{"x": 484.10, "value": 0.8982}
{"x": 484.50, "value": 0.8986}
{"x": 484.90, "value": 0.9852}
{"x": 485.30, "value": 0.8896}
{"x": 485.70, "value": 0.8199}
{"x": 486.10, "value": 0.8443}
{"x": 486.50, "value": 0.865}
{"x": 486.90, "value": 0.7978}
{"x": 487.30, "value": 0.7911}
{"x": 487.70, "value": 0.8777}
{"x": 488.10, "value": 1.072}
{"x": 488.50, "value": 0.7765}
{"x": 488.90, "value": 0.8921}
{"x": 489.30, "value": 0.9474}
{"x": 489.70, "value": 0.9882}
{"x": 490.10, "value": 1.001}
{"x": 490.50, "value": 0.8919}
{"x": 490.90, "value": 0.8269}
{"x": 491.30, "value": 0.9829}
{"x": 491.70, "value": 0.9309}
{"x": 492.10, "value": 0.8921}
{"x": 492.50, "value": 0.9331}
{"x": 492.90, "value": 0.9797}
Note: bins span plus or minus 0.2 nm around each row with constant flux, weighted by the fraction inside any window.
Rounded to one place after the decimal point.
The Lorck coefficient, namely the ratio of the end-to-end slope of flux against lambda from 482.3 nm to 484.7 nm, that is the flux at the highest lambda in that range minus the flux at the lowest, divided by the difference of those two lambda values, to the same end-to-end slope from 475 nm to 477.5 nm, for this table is 1.0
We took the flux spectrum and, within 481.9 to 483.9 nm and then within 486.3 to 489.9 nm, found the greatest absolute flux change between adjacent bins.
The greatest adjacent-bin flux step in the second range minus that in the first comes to 0.19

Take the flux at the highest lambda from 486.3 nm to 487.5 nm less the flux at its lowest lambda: -0.07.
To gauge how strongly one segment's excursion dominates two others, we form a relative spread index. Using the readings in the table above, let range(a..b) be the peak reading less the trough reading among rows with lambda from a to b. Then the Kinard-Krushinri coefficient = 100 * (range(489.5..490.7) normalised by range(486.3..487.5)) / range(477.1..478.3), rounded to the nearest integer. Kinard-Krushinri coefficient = 5198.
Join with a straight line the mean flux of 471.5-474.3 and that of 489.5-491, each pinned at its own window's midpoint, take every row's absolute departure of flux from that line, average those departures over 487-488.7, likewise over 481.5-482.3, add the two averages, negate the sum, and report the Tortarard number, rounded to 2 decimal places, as -0.30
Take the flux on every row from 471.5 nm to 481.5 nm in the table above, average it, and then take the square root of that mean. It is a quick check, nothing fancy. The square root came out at 0.973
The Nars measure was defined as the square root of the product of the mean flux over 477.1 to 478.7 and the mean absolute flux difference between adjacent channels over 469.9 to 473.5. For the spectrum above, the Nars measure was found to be 0.20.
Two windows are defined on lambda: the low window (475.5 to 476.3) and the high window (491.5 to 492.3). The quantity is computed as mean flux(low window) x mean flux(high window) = 0.851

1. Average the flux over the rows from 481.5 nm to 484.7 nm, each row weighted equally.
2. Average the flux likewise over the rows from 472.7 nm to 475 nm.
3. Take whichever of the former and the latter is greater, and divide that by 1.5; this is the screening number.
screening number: 0.659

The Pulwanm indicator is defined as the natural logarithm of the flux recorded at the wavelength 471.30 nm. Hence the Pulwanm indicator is -0.10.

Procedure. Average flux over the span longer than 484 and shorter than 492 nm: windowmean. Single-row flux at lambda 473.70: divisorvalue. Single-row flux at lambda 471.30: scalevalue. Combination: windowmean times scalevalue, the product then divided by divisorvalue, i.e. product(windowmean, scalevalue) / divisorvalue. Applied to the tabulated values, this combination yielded 0.83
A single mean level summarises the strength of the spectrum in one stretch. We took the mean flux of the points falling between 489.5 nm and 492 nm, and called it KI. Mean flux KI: 0.94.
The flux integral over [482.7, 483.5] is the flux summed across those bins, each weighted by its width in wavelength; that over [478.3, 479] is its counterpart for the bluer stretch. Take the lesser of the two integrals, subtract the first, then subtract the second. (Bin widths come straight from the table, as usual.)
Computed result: -0.772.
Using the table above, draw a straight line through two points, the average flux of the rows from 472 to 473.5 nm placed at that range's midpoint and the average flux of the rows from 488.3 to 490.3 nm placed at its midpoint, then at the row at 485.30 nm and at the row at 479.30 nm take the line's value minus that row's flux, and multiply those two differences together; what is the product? -0.0027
